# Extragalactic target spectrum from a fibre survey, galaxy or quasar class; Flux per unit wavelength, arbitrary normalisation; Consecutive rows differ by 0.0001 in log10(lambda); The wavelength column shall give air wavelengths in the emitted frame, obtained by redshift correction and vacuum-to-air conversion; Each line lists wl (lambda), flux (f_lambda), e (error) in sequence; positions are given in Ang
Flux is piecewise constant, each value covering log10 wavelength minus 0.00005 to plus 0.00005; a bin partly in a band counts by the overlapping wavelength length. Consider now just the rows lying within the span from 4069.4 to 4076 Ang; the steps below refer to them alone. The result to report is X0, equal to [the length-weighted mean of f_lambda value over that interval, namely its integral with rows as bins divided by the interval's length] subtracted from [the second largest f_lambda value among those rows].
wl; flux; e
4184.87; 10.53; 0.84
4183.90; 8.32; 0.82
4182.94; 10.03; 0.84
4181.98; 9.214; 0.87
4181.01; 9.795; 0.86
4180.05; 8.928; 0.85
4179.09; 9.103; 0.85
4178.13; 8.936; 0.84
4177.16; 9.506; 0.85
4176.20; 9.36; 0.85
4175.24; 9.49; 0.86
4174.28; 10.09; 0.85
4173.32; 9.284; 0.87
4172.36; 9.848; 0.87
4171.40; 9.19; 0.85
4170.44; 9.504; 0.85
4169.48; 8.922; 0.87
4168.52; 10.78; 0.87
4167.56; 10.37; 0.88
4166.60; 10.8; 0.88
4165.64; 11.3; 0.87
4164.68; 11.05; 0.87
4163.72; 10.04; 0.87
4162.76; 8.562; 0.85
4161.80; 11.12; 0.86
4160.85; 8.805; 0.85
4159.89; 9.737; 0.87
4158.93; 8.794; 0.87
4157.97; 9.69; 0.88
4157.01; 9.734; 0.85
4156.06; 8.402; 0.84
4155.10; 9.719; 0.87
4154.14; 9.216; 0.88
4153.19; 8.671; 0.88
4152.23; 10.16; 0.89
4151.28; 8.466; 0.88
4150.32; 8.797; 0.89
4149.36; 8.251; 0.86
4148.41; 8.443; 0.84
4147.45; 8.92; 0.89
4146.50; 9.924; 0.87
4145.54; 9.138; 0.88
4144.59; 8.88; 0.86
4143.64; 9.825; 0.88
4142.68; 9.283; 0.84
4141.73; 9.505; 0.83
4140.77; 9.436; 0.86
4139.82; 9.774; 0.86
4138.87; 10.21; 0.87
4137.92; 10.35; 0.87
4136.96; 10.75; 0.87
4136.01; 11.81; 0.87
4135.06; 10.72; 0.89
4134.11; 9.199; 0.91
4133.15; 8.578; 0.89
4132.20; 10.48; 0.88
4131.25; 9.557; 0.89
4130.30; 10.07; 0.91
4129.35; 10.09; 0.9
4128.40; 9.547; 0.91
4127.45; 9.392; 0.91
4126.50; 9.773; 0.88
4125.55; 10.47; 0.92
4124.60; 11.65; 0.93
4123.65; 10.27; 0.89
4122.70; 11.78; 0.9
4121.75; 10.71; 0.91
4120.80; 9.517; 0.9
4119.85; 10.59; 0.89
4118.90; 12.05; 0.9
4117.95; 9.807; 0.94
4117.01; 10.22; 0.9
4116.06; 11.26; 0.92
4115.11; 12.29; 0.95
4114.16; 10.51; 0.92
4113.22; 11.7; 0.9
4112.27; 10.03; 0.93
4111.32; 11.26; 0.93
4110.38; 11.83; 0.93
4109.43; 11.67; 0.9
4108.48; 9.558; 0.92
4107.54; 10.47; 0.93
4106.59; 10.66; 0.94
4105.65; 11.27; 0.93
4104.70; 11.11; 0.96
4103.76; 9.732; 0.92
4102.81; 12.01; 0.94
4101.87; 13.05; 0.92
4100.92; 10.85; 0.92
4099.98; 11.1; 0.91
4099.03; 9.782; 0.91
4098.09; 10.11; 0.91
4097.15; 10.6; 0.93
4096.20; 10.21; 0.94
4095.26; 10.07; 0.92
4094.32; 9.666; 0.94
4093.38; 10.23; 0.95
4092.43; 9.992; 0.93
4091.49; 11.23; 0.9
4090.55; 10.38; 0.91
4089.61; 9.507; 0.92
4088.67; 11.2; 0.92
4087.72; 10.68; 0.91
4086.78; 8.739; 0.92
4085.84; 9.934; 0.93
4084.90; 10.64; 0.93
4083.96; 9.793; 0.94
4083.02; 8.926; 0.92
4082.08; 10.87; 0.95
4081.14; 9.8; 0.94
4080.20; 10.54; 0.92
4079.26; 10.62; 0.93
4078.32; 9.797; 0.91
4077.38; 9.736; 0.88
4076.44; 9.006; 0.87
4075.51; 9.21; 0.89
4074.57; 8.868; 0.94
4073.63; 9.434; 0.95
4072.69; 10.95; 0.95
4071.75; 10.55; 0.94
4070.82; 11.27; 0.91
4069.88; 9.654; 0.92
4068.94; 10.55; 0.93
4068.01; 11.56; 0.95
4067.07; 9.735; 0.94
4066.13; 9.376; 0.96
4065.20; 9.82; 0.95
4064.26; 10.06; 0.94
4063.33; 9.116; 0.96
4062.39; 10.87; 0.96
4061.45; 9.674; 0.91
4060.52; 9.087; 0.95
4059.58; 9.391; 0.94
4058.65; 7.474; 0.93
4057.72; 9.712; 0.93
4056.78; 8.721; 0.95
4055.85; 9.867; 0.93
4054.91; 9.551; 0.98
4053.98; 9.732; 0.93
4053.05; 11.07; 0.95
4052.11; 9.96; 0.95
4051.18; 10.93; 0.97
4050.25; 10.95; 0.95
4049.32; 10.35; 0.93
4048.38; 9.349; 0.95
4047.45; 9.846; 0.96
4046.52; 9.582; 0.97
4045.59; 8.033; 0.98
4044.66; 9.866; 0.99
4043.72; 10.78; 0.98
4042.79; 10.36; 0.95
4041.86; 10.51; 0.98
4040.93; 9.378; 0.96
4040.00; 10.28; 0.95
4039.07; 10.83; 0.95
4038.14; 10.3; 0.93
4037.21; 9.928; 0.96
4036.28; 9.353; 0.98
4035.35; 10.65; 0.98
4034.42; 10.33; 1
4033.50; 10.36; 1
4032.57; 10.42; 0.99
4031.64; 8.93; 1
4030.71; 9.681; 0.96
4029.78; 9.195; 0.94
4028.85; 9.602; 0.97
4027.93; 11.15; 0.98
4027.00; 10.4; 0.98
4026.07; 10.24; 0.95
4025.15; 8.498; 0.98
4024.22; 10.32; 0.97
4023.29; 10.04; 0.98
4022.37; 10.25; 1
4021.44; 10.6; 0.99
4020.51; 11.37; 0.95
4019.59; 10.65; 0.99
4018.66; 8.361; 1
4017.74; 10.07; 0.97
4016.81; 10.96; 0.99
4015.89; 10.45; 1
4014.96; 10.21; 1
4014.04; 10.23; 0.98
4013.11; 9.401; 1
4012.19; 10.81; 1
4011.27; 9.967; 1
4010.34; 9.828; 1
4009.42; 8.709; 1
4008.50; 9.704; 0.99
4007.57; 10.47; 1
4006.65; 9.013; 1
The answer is 1.0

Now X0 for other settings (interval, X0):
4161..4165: 1.0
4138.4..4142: 0.0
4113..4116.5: 0.3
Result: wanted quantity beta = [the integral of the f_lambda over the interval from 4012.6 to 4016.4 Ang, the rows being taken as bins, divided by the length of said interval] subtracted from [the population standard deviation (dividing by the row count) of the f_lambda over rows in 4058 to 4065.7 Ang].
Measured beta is -9.2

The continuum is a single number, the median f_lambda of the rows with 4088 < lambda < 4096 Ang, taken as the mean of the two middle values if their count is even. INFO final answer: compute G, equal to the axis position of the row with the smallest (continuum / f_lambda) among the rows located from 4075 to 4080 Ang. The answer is 4079.26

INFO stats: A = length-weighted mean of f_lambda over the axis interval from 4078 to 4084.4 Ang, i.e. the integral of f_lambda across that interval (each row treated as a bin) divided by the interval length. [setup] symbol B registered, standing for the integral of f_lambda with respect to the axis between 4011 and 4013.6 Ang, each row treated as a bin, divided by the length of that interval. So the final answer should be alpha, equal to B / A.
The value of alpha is 1.00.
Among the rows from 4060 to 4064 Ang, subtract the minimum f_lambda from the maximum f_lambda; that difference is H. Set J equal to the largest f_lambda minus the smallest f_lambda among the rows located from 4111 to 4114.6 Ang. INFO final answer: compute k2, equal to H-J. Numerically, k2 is 0.1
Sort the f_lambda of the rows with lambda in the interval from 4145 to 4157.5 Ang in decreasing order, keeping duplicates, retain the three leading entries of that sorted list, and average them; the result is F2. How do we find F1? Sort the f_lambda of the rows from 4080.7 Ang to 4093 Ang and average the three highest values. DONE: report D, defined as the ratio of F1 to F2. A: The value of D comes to 1.12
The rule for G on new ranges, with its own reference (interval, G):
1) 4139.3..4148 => 4146.50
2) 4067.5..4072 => 4068.01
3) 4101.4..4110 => 4101.87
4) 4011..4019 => 4016.81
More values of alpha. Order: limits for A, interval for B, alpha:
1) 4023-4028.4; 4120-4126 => 1.06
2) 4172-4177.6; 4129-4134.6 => 1.01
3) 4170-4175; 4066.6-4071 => 1.09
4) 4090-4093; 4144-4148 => 0.88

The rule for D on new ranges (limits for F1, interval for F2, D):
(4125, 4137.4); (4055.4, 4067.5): 1.08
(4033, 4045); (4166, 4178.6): 1.01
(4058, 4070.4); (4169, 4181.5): 1.11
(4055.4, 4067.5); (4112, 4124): 0.85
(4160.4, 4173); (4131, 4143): 1.01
